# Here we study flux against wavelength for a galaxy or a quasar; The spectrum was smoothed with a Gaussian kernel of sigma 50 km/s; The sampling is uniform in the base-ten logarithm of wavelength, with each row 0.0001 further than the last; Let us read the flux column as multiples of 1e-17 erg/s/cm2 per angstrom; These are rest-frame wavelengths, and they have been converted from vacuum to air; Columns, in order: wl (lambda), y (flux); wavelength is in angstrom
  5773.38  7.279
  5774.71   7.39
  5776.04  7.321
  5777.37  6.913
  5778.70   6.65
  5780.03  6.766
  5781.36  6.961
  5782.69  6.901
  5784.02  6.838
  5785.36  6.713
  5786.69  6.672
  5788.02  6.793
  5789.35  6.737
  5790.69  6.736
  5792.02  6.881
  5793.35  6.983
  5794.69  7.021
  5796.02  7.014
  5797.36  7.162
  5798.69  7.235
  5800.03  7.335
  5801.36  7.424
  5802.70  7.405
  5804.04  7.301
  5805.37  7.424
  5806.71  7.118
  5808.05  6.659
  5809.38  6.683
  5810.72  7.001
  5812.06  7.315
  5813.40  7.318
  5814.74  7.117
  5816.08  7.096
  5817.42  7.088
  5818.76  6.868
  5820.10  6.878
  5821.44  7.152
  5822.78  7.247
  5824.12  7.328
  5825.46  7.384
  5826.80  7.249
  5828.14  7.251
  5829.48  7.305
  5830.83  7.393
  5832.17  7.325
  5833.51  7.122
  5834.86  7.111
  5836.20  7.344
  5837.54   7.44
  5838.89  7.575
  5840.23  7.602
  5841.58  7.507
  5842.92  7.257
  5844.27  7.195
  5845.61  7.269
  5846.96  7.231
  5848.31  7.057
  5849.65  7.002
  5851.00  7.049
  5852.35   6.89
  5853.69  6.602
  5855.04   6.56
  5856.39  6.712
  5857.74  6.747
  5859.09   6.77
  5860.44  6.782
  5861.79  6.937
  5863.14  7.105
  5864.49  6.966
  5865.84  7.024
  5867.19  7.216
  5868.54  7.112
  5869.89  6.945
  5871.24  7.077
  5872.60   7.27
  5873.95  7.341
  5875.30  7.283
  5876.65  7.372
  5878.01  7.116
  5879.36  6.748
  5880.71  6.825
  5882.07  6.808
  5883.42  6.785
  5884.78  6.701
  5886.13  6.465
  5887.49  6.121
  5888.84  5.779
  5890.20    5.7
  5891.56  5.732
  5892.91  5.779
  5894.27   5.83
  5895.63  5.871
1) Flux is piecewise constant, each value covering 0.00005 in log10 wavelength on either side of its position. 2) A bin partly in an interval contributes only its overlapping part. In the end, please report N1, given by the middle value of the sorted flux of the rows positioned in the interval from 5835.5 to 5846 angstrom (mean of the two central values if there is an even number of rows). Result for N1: 7.39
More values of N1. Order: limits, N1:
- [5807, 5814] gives 7.00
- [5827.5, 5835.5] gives 7.28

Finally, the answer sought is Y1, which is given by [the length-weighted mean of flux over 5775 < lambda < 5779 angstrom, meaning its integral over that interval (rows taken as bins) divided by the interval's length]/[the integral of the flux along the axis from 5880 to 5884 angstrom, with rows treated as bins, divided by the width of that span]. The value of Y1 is 1.03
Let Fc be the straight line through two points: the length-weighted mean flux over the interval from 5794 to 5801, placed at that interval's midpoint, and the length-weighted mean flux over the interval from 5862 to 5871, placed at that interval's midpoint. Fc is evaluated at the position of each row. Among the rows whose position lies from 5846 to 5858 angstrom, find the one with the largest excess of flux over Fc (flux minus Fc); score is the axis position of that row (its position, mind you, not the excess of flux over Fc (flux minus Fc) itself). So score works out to 5846.96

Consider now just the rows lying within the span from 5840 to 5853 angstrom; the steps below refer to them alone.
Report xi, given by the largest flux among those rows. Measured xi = 7.602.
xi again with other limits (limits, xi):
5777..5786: 6.961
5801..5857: 7.602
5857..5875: 7.341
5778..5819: 7.424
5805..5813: 7.424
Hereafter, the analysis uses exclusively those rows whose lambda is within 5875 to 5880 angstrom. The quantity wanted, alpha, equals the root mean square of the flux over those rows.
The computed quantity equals 7.13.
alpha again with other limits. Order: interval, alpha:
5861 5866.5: 7.01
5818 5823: 7.04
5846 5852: 7.09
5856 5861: 6.75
